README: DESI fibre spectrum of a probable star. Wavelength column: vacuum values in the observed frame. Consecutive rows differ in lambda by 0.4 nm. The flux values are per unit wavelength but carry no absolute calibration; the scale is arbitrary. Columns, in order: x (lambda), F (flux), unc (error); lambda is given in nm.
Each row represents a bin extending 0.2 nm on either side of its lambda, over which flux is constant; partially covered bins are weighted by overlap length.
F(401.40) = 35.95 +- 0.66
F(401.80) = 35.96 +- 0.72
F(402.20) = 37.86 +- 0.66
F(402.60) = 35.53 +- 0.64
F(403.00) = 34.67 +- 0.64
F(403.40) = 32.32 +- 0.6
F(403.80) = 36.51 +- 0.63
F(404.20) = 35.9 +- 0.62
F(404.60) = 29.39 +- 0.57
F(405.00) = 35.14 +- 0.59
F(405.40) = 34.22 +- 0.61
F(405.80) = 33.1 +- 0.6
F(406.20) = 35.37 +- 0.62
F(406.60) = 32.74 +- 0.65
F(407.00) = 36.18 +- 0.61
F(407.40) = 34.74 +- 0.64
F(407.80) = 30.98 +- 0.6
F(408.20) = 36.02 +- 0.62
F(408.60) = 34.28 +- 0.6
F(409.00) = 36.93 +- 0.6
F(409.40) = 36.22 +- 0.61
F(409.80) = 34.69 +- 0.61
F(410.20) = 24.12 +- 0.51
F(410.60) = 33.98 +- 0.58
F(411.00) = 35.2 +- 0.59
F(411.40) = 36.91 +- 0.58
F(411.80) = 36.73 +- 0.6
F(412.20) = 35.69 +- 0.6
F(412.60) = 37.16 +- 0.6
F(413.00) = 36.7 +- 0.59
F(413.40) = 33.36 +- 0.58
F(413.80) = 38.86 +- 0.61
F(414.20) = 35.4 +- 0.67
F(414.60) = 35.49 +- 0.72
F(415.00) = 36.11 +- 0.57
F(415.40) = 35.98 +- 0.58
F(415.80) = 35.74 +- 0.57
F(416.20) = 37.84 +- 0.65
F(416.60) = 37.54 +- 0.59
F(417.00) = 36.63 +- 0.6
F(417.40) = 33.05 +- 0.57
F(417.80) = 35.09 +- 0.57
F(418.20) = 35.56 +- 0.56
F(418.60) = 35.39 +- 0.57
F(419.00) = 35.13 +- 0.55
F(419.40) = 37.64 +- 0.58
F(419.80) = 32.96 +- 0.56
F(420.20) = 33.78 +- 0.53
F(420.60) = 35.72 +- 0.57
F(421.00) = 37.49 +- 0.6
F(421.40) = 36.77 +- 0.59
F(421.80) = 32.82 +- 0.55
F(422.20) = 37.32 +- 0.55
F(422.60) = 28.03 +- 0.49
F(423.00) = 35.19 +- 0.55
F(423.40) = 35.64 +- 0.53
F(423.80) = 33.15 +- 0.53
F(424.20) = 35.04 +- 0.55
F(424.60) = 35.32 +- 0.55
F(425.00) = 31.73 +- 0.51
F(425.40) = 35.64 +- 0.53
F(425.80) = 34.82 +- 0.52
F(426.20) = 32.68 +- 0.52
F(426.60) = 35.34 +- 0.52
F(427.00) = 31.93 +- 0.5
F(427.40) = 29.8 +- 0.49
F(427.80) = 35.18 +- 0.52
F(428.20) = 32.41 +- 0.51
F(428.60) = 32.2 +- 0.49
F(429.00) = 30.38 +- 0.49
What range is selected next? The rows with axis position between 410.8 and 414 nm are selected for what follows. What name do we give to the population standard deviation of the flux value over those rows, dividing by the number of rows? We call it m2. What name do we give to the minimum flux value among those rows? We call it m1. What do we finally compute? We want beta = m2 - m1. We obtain -31.9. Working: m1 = 33.36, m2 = 1.5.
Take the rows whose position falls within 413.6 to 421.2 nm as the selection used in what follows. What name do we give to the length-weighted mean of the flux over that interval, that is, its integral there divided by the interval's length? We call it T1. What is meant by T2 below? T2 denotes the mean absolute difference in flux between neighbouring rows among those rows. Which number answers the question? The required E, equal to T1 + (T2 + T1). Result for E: 73.2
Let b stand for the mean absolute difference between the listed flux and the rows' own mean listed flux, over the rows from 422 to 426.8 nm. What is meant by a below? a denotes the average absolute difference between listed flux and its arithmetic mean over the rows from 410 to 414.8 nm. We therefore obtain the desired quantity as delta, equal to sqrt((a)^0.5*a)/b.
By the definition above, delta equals 1.0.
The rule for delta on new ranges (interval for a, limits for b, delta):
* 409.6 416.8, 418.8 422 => 0.9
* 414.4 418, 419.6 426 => 0.5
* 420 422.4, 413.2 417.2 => 1.2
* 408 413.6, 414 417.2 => 2.2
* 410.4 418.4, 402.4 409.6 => 0.7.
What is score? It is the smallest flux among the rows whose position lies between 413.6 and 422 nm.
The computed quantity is 32.82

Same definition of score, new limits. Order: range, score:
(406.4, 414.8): 24.12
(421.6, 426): 28.03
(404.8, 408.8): 30.98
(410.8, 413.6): 33.36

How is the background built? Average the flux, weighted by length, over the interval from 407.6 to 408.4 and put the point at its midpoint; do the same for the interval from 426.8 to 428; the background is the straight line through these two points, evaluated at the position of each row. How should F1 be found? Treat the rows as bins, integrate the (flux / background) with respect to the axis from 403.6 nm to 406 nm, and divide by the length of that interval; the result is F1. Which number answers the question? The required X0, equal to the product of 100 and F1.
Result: 101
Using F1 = 1.01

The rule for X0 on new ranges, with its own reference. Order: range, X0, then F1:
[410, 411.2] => 93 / 0.93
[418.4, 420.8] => 107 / 1.07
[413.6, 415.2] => 110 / 1.10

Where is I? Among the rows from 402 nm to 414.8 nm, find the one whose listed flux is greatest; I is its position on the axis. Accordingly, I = 413.80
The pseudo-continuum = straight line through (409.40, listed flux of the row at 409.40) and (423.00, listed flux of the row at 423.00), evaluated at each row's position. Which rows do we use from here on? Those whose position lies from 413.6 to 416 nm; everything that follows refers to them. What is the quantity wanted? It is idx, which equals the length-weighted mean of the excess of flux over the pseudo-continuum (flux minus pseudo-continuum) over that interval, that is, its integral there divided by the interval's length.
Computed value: 0.5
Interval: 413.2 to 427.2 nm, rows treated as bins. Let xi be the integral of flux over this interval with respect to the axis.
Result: 490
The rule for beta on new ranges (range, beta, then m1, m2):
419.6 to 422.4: -30.9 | 32.82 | 1.9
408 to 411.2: -20.3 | 24.12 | 3.8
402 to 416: -21.5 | 24.12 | 2.6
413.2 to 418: -31.4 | 33.05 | 1.6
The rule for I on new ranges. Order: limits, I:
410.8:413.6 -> 412.60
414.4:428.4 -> 416.20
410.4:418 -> 413.80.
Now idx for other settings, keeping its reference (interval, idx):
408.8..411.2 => -2.7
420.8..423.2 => -0.7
